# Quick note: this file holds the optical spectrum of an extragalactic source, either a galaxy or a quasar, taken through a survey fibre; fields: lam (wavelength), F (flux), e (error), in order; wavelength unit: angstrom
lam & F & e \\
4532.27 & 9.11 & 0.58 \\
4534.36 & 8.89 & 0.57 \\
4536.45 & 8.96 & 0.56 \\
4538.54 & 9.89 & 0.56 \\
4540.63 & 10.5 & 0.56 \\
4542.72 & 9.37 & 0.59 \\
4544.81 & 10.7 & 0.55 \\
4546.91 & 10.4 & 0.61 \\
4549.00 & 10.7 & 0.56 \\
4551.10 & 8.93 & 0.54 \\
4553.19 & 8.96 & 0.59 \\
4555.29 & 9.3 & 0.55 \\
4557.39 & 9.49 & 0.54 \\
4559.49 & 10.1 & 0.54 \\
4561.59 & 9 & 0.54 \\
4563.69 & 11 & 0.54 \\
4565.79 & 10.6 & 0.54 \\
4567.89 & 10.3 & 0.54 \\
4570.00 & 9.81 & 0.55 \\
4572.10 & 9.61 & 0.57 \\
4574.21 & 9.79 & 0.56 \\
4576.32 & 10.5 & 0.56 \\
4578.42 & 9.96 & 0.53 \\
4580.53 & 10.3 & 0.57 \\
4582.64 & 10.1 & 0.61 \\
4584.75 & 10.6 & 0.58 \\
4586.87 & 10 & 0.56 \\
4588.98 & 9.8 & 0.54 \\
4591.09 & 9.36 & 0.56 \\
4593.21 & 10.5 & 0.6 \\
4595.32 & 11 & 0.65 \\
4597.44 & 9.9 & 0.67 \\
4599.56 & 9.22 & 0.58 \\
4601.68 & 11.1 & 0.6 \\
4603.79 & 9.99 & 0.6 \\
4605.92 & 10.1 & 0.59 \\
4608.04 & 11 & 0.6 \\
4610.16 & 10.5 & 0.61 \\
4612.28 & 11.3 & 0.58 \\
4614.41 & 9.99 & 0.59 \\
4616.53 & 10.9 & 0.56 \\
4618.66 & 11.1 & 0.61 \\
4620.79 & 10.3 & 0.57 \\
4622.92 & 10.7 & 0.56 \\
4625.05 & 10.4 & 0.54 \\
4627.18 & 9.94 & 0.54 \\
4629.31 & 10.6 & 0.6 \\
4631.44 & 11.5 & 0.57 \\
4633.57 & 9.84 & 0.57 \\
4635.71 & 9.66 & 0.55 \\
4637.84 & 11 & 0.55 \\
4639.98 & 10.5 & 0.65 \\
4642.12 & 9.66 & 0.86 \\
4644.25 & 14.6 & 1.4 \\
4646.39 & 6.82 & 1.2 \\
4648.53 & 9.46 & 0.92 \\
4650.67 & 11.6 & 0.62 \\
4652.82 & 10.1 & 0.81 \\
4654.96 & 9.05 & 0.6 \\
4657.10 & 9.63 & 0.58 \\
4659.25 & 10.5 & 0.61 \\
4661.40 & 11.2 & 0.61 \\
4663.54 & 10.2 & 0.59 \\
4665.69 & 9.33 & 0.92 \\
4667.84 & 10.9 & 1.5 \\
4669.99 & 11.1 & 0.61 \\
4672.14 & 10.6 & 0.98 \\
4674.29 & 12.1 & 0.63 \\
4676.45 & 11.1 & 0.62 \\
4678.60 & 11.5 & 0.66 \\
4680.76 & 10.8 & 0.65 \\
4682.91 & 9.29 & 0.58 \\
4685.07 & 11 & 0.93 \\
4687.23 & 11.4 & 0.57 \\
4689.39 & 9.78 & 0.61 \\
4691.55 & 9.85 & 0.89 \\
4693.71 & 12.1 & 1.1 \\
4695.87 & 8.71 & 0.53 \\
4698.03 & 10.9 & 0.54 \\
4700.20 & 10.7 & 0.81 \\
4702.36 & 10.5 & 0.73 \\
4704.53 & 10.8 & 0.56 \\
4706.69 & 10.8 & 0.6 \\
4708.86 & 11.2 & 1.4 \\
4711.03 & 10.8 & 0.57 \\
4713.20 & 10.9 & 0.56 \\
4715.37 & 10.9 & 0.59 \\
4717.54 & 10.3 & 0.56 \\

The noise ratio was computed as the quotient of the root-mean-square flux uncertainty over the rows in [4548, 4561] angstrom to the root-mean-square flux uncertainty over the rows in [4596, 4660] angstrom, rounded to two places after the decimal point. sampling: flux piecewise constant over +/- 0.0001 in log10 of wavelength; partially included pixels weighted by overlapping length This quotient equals 0.80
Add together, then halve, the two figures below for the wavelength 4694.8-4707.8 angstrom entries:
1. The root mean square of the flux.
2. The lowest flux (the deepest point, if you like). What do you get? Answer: 9.6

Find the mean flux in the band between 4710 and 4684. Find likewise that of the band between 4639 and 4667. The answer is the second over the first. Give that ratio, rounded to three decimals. 0.959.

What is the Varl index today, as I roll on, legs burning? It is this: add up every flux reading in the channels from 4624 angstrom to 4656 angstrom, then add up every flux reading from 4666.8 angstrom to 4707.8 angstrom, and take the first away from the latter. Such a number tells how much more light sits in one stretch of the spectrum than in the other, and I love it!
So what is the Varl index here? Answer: 49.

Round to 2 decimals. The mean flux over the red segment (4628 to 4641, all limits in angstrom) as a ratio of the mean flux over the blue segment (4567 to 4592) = 1.05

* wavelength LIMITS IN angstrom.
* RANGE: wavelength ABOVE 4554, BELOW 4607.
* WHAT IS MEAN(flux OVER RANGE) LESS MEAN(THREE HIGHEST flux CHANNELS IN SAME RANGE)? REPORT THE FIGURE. -0.98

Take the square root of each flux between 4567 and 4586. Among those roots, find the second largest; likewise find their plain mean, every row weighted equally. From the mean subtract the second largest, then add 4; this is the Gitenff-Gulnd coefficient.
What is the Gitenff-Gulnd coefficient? 3.94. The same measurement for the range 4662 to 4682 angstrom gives 3.90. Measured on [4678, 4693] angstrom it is 3.86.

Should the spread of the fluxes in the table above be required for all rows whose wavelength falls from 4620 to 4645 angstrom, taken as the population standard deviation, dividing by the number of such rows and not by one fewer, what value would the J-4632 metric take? 1.28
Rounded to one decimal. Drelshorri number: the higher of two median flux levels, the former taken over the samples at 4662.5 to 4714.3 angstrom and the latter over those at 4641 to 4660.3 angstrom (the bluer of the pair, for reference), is 10.8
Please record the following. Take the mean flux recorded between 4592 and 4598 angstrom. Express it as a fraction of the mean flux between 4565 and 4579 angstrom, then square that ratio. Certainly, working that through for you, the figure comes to 1.08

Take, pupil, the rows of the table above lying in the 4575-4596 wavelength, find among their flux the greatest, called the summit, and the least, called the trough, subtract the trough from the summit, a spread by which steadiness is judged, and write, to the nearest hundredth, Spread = 1.64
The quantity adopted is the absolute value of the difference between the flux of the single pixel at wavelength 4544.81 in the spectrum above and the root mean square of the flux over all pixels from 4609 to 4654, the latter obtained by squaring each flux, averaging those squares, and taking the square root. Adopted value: 0.12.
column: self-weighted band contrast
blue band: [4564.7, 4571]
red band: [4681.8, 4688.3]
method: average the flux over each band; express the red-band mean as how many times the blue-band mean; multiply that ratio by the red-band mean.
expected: 10.9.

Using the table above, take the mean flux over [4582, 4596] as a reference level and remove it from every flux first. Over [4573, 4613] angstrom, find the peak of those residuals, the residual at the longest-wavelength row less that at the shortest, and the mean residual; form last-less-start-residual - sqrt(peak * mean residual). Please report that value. 1.2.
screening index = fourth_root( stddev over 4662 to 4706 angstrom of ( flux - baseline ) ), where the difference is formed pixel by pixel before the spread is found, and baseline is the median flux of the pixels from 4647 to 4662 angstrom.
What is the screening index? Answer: 0.97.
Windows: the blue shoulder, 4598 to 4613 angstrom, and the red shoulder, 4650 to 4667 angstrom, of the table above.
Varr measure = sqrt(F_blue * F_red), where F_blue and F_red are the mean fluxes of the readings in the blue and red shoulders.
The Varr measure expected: 10.3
